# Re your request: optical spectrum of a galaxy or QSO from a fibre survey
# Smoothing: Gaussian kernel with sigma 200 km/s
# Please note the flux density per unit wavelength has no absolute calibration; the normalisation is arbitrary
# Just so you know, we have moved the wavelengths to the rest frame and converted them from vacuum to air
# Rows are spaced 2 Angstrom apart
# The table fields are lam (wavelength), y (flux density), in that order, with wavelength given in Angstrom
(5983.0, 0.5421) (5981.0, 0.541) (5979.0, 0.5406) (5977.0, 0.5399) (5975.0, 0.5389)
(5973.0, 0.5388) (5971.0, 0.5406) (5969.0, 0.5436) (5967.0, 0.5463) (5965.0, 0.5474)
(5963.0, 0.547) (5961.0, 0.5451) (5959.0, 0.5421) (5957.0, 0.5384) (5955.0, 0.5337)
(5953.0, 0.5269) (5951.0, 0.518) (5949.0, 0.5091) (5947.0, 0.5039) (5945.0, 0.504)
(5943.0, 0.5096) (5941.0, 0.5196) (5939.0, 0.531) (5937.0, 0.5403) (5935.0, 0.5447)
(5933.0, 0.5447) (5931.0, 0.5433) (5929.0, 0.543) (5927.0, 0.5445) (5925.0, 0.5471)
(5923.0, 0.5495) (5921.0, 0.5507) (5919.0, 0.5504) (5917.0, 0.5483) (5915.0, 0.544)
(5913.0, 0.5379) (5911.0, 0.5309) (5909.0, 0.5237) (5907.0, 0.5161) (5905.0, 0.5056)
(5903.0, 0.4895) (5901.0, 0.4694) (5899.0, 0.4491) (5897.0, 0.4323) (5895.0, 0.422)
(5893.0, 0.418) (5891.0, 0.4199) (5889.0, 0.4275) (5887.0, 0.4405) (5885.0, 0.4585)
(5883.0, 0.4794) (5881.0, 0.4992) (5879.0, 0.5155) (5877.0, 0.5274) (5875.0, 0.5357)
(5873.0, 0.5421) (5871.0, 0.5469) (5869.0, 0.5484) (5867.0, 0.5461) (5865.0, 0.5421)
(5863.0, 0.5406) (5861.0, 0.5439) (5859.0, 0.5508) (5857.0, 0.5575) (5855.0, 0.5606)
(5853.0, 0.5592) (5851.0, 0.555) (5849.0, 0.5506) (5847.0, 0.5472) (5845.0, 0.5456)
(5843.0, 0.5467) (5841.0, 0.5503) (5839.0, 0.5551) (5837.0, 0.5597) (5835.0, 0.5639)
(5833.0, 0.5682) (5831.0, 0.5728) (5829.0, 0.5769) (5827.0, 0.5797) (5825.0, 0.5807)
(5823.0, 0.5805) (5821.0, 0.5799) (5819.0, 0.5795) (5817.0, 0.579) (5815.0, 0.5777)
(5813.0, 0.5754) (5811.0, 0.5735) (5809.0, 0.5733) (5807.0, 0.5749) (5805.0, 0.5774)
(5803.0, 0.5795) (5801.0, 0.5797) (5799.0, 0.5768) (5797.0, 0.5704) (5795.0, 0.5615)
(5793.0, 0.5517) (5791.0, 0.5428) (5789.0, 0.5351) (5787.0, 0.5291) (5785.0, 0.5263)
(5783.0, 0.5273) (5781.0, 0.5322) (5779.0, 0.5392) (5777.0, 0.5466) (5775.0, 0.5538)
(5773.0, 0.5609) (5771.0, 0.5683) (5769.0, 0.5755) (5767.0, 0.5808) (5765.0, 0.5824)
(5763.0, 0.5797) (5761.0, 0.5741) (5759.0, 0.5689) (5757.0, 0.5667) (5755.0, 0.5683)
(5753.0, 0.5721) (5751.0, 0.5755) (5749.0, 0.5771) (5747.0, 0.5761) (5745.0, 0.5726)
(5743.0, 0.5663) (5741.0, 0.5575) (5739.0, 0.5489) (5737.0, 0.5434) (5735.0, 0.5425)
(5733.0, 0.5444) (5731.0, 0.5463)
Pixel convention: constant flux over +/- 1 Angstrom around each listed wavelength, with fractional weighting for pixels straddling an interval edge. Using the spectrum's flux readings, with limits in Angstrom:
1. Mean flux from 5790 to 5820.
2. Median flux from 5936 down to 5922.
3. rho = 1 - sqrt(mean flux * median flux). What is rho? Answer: 0.442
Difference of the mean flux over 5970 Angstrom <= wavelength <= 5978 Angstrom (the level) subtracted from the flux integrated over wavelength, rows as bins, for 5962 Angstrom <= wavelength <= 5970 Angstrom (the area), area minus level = 3.83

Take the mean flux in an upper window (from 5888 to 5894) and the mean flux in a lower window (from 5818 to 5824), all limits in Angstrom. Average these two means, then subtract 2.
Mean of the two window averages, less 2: -1.50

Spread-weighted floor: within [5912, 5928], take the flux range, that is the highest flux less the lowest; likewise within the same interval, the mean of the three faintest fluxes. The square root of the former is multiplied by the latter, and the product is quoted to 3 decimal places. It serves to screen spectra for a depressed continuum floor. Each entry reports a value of 0.061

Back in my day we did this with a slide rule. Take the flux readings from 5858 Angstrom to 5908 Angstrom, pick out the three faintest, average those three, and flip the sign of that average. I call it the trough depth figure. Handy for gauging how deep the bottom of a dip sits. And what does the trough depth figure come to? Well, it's -0.420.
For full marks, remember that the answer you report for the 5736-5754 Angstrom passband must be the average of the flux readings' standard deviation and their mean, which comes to 0.289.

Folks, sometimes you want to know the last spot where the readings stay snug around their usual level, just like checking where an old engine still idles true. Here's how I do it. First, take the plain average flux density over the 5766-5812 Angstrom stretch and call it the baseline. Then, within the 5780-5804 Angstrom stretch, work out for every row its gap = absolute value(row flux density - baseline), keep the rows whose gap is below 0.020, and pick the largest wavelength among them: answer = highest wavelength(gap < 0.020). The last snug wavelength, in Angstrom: 5799.0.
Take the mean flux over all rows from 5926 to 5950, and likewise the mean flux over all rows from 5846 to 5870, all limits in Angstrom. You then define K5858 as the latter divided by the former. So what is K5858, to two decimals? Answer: 1.04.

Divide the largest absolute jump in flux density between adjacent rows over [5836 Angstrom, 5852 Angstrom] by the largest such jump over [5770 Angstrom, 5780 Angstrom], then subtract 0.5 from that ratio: 0.15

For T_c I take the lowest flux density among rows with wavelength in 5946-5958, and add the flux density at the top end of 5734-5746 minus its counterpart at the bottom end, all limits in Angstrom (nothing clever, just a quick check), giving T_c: 0.534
